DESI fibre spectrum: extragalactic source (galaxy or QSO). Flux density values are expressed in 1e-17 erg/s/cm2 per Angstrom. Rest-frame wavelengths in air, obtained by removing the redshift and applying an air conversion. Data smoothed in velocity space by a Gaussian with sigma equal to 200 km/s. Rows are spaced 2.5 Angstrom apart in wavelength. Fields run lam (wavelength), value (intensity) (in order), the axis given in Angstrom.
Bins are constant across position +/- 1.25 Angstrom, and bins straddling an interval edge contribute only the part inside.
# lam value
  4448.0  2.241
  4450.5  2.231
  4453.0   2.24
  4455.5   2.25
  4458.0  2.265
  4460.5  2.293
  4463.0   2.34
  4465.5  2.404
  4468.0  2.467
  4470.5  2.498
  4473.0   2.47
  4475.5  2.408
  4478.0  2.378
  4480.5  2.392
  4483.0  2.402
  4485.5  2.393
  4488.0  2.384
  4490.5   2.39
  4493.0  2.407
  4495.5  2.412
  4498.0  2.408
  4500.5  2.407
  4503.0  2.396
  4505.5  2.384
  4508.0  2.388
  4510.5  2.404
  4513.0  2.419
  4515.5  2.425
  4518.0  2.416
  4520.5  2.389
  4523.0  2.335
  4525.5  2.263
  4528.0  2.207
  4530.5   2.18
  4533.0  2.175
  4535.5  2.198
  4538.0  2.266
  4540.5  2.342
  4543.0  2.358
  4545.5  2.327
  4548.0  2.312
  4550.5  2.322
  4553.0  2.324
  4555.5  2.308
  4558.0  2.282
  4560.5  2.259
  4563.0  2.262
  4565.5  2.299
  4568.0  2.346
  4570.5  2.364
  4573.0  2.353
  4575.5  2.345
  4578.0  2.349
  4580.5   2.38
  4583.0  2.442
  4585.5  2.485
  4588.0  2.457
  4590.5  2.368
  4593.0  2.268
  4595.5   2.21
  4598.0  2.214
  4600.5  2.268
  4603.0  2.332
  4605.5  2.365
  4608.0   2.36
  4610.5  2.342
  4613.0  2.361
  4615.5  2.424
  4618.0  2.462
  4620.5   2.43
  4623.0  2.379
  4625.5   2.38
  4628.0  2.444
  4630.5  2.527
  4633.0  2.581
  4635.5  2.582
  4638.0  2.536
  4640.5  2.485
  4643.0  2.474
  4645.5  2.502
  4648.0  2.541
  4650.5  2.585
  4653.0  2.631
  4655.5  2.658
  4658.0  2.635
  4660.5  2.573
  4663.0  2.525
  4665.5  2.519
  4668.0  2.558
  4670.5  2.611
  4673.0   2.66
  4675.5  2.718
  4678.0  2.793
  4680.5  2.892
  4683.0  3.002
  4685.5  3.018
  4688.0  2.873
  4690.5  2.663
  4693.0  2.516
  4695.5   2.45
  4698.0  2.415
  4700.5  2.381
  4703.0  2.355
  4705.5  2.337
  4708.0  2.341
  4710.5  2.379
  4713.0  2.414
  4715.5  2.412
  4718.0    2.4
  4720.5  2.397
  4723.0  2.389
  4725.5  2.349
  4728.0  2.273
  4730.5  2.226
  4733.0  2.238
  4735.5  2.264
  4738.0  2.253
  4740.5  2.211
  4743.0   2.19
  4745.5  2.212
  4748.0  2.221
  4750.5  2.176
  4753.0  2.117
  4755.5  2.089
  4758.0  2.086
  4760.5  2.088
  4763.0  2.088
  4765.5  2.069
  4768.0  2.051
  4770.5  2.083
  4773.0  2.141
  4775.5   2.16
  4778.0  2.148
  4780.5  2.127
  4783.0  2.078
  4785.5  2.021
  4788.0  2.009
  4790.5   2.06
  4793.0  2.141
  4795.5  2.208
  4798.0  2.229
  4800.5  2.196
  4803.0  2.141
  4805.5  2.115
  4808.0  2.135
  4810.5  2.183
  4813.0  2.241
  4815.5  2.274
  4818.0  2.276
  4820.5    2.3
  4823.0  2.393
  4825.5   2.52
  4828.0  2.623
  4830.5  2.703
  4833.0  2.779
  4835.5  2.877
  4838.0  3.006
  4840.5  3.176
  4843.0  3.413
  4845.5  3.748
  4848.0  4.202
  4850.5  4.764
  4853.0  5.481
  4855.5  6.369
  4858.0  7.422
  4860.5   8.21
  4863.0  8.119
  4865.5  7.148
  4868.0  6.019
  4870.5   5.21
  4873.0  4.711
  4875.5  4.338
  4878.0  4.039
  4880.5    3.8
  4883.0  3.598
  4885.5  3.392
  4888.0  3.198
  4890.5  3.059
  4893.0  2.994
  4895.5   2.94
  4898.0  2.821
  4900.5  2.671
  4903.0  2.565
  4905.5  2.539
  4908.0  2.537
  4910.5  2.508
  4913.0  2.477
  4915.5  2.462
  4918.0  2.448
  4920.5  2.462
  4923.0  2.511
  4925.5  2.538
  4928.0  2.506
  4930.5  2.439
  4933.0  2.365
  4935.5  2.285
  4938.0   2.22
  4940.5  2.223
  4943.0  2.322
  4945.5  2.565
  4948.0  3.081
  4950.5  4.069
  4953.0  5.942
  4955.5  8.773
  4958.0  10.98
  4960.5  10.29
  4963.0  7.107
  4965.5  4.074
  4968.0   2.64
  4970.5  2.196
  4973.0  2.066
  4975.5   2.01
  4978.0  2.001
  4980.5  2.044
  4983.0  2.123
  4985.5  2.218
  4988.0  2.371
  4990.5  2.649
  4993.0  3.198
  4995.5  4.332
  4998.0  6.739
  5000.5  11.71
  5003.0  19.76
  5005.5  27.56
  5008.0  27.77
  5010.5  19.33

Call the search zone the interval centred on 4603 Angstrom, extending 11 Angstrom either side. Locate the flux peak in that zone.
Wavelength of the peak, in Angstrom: 4605.5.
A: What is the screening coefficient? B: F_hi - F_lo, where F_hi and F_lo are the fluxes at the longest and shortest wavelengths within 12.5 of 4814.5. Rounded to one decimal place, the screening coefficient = 0.4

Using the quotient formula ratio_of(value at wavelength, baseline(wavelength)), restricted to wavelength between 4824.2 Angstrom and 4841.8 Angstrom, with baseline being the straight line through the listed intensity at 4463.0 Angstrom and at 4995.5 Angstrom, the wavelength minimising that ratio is 4825.5 Angstrom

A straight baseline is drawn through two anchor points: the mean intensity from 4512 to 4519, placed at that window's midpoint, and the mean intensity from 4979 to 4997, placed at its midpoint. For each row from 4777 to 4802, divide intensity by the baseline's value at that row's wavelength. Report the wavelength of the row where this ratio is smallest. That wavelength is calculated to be 4788.0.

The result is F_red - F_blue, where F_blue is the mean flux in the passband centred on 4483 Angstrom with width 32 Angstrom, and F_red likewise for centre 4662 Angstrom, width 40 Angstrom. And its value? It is 0.20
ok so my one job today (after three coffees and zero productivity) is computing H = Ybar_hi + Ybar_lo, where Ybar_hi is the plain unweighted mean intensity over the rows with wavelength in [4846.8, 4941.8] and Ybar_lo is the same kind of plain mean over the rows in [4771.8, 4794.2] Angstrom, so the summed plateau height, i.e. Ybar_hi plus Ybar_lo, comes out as 5.9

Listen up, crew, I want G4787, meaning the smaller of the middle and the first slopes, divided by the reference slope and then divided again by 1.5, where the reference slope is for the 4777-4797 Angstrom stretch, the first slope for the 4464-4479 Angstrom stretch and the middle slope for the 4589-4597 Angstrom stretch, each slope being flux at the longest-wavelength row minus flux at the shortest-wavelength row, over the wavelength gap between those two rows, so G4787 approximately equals -6.1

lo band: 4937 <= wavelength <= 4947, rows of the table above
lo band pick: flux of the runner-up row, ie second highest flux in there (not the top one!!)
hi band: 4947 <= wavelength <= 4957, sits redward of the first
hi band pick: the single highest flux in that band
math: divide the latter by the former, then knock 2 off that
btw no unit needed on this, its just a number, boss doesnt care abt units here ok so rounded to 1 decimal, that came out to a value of 1.8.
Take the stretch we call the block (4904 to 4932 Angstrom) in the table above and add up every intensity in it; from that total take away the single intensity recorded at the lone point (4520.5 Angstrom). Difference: 25.0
